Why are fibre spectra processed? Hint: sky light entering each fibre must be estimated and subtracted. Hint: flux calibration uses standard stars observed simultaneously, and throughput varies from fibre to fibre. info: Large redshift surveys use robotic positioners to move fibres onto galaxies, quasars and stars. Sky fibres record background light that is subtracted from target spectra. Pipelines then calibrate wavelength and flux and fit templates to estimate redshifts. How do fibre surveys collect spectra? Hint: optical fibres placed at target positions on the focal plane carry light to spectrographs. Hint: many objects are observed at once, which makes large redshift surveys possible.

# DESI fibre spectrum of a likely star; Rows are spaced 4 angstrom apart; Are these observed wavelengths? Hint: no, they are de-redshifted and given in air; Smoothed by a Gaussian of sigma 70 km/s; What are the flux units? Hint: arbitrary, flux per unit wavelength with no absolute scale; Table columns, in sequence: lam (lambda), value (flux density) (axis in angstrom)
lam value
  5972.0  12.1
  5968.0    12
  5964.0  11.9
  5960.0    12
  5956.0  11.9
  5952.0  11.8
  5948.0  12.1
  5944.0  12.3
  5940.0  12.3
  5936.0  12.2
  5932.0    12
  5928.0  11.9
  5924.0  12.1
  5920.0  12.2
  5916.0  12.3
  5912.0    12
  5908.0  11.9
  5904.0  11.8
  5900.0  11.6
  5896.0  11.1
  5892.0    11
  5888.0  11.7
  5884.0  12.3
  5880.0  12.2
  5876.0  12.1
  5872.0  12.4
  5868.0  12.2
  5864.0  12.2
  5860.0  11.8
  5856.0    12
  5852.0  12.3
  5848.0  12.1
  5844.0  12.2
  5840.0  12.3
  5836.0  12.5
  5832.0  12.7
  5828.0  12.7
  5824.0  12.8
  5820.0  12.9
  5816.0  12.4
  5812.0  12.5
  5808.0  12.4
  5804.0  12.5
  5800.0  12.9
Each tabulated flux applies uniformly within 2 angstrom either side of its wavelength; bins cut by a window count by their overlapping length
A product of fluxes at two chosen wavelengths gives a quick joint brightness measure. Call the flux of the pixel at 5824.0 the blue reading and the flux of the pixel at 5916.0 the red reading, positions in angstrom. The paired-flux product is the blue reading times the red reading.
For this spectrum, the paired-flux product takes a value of 157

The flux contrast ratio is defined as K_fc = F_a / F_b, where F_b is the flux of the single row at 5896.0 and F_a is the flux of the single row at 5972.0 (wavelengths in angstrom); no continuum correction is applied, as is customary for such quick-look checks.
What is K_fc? 1.09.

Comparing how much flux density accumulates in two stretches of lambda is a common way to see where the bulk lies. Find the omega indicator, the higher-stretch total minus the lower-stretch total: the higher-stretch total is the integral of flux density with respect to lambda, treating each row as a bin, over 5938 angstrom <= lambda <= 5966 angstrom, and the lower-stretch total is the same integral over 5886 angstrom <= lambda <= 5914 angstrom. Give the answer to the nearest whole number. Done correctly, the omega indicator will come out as 13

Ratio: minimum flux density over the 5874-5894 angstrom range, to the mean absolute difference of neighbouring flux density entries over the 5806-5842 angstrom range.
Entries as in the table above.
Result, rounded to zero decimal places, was 68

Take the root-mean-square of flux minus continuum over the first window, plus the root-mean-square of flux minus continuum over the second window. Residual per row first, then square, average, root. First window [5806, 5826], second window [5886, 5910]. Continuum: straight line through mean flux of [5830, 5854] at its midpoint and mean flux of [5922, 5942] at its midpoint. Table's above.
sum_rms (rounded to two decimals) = 1.05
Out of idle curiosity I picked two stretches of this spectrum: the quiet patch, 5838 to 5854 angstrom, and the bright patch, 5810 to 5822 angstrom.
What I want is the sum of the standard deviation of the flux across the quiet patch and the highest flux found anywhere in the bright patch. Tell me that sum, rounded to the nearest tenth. 13.0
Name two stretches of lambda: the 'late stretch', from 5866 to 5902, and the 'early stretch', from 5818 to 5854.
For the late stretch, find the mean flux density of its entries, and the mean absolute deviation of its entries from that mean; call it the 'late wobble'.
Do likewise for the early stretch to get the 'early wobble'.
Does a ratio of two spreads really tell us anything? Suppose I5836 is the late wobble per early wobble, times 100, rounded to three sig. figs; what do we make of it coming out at 180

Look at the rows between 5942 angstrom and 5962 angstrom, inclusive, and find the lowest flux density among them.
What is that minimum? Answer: 11.8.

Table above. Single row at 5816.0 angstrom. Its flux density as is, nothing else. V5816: 12.4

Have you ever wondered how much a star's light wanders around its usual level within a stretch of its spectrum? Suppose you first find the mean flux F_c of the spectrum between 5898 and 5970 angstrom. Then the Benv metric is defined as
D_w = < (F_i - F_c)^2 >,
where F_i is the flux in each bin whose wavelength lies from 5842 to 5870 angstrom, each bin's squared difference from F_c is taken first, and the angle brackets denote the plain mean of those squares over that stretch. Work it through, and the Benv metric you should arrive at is 0.034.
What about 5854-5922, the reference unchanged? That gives 0.159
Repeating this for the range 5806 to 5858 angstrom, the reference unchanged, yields 0.253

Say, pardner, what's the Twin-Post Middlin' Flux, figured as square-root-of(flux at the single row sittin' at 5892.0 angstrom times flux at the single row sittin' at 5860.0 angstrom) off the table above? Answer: 11.4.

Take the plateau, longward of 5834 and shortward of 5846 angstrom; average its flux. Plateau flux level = 12.3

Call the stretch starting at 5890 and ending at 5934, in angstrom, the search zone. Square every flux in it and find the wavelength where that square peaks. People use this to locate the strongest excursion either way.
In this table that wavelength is 5916.0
